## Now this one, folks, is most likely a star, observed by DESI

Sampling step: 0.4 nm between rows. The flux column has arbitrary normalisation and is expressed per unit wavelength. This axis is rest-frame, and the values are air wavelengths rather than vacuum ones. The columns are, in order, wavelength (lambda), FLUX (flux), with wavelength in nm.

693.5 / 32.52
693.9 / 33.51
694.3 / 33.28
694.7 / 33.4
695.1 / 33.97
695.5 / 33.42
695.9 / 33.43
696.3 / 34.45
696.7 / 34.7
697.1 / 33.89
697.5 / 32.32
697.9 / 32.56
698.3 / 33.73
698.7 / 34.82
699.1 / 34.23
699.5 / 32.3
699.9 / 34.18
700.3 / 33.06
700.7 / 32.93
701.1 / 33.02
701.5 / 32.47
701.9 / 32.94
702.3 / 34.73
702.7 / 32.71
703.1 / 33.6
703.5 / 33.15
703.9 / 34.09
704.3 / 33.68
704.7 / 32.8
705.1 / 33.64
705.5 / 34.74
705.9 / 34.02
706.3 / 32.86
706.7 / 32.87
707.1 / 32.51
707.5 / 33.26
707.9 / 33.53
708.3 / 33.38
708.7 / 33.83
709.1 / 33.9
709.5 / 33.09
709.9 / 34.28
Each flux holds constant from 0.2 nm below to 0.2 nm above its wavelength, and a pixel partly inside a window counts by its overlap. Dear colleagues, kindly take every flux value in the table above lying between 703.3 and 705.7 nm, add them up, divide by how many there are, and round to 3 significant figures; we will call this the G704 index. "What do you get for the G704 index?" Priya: 33.7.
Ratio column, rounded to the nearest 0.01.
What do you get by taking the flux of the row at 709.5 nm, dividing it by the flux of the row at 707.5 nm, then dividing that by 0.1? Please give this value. 9.95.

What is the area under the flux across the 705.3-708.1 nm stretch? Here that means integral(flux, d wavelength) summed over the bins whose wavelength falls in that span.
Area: 93.5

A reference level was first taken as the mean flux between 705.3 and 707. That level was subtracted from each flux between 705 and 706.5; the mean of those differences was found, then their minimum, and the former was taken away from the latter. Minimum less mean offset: -1.0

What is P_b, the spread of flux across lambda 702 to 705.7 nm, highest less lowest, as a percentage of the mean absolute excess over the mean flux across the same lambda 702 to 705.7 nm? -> 363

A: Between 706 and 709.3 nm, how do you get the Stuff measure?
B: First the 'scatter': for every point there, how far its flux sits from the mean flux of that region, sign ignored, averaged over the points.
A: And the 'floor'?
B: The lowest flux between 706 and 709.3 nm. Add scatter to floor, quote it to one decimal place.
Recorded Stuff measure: 32.9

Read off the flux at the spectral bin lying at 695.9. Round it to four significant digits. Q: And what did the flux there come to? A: 33.43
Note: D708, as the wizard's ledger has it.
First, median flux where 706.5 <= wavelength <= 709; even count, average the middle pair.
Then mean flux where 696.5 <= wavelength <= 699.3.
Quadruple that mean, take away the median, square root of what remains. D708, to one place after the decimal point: 10.1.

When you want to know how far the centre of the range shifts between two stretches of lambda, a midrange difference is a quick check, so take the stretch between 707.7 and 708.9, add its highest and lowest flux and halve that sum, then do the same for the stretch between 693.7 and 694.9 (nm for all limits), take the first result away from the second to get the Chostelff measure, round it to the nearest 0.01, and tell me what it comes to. -0.21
